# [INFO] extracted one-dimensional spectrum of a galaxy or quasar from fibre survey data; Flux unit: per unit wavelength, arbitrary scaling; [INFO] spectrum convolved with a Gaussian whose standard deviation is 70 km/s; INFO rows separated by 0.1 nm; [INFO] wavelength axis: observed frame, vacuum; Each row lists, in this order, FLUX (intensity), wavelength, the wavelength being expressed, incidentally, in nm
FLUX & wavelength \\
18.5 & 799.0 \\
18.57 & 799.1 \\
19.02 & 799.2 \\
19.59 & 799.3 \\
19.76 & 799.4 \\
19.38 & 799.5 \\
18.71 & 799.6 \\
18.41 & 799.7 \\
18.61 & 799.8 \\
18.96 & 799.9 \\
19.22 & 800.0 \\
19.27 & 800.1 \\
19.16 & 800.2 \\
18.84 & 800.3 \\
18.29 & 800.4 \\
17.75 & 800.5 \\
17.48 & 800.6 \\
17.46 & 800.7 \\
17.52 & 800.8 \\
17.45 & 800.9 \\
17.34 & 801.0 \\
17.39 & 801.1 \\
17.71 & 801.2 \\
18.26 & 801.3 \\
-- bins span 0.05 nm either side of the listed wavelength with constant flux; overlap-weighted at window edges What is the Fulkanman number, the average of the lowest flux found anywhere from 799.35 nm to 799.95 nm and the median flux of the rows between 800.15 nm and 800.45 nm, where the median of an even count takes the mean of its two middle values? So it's 18.6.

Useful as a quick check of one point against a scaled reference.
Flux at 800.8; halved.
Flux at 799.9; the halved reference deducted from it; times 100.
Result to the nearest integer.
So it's 1020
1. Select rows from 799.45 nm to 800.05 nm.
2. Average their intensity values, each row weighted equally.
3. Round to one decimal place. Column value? 18.9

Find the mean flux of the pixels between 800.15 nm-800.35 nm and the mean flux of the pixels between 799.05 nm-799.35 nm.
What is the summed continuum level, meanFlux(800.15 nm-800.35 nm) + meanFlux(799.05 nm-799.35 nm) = 38.1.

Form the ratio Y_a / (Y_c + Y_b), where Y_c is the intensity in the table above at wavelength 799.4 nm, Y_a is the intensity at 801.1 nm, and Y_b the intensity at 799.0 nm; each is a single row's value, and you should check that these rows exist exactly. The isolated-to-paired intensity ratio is 0.45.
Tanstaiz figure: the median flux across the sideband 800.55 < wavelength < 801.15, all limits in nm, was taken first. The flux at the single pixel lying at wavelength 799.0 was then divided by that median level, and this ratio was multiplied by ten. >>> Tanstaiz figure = 10.6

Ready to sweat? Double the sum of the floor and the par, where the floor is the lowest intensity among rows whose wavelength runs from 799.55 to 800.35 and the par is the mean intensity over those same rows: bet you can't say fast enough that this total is 75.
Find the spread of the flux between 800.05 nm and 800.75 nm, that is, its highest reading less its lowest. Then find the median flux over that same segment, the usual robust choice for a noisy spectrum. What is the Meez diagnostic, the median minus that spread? 16.5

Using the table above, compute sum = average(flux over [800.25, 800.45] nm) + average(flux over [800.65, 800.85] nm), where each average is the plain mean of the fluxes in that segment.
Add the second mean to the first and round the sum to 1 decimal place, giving 36.1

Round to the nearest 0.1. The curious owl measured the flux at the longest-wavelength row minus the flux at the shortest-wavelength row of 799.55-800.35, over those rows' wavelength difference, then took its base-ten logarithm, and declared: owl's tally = -0.7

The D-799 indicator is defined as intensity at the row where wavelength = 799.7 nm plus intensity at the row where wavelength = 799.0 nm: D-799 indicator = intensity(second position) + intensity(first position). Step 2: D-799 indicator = 36.9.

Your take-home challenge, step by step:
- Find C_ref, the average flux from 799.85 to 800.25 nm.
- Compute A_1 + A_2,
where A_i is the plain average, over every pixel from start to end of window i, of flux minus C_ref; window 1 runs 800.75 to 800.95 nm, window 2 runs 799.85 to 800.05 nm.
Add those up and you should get -1.7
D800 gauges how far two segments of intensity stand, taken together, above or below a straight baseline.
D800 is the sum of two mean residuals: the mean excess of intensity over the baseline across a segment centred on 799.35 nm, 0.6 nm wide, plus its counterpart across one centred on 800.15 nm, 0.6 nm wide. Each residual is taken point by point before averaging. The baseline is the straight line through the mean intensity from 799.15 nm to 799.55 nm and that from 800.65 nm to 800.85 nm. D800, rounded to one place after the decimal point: 0.4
